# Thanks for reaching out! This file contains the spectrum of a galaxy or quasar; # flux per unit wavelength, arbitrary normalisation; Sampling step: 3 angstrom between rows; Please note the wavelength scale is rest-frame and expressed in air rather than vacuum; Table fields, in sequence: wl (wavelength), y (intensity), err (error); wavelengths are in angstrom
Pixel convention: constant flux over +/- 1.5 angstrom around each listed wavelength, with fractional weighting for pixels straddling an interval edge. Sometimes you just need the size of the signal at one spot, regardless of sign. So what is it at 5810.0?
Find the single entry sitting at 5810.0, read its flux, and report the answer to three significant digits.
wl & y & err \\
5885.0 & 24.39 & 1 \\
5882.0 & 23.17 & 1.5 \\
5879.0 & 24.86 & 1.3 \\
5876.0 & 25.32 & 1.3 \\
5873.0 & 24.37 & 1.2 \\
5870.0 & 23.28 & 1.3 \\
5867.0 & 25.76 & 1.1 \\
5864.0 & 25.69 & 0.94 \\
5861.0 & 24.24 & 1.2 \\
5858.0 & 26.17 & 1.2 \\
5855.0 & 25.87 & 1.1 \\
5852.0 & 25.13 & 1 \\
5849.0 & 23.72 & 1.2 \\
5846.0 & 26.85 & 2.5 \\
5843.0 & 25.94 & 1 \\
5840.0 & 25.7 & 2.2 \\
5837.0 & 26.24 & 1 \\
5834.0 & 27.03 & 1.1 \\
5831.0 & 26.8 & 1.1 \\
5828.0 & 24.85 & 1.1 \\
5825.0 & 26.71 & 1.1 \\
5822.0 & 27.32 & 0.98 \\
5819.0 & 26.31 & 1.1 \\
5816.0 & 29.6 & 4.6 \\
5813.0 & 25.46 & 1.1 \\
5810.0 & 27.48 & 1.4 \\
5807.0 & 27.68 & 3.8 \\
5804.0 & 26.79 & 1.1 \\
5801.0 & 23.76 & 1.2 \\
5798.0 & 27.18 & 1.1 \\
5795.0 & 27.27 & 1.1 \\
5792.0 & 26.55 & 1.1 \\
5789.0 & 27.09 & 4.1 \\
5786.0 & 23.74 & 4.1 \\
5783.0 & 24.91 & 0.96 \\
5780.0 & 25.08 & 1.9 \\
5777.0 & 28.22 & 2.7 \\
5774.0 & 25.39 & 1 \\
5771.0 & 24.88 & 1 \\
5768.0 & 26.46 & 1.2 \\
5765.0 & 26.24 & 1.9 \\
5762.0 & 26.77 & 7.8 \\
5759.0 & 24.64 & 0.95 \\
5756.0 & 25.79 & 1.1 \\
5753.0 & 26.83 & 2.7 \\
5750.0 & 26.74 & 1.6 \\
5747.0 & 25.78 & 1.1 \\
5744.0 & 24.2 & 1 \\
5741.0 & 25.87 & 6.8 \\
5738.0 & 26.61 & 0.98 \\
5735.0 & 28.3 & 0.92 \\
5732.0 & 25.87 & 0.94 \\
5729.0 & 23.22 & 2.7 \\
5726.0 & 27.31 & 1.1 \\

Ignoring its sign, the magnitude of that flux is 27.5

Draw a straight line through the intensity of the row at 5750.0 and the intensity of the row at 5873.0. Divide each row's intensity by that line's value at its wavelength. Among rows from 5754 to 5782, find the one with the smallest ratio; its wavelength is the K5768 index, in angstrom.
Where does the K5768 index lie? 5759.0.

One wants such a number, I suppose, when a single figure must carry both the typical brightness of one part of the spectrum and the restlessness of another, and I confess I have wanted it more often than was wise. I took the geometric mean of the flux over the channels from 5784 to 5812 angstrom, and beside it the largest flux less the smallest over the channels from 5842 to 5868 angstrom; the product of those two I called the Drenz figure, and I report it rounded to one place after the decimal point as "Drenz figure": 82.5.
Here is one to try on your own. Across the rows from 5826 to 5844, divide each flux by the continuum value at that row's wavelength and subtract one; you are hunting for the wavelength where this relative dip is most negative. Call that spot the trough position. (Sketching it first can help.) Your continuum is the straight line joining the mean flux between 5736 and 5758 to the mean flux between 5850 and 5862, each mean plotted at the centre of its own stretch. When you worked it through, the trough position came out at 5828.0 angstrom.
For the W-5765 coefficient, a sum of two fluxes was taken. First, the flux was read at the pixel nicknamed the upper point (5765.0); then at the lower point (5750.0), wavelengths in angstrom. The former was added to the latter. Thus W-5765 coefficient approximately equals 53.0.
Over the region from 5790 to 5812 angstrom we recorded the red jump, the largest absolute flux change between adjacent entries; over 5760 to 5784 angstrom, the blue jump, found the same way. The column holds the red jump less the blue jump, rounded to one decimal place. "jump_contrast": 0.3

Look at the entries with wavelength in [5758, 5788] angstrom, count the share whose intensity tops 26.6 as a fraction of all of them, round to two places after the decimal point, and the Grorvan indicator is 0.20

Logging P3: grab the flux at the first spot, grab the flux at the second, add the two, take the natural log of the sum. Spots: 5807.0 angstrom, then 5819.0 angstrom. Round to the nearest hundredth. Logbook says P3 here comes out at 3.99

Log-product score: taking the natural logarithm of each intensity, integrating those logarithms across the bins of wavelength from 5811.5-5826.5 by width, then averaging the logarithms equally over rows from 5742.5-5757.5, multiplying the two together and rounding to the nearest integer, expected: 161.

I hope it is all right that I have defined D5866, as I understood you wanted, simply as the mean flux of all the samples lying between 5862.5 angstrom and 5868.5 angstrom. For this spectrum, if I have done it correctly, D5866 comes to 25.7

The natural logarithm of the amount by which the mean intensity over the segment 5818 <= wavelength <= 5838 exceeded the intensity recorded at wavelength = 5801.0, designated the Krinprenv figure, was 1.0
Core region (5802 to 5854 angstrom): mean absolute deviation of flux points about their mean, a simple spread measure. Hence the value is 1.0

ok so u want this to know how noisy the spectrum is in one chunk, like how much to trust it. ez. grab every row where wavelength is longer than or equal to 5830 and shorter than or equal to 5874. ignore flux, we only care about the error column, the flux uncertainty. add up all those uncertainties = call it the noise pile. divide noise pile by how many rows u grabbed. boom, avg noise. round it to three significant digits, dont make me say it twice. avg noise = 1.28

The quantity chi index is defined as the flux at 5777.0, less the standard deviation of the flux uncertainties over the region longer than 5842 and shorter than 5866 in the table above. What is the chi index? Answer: 27.7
